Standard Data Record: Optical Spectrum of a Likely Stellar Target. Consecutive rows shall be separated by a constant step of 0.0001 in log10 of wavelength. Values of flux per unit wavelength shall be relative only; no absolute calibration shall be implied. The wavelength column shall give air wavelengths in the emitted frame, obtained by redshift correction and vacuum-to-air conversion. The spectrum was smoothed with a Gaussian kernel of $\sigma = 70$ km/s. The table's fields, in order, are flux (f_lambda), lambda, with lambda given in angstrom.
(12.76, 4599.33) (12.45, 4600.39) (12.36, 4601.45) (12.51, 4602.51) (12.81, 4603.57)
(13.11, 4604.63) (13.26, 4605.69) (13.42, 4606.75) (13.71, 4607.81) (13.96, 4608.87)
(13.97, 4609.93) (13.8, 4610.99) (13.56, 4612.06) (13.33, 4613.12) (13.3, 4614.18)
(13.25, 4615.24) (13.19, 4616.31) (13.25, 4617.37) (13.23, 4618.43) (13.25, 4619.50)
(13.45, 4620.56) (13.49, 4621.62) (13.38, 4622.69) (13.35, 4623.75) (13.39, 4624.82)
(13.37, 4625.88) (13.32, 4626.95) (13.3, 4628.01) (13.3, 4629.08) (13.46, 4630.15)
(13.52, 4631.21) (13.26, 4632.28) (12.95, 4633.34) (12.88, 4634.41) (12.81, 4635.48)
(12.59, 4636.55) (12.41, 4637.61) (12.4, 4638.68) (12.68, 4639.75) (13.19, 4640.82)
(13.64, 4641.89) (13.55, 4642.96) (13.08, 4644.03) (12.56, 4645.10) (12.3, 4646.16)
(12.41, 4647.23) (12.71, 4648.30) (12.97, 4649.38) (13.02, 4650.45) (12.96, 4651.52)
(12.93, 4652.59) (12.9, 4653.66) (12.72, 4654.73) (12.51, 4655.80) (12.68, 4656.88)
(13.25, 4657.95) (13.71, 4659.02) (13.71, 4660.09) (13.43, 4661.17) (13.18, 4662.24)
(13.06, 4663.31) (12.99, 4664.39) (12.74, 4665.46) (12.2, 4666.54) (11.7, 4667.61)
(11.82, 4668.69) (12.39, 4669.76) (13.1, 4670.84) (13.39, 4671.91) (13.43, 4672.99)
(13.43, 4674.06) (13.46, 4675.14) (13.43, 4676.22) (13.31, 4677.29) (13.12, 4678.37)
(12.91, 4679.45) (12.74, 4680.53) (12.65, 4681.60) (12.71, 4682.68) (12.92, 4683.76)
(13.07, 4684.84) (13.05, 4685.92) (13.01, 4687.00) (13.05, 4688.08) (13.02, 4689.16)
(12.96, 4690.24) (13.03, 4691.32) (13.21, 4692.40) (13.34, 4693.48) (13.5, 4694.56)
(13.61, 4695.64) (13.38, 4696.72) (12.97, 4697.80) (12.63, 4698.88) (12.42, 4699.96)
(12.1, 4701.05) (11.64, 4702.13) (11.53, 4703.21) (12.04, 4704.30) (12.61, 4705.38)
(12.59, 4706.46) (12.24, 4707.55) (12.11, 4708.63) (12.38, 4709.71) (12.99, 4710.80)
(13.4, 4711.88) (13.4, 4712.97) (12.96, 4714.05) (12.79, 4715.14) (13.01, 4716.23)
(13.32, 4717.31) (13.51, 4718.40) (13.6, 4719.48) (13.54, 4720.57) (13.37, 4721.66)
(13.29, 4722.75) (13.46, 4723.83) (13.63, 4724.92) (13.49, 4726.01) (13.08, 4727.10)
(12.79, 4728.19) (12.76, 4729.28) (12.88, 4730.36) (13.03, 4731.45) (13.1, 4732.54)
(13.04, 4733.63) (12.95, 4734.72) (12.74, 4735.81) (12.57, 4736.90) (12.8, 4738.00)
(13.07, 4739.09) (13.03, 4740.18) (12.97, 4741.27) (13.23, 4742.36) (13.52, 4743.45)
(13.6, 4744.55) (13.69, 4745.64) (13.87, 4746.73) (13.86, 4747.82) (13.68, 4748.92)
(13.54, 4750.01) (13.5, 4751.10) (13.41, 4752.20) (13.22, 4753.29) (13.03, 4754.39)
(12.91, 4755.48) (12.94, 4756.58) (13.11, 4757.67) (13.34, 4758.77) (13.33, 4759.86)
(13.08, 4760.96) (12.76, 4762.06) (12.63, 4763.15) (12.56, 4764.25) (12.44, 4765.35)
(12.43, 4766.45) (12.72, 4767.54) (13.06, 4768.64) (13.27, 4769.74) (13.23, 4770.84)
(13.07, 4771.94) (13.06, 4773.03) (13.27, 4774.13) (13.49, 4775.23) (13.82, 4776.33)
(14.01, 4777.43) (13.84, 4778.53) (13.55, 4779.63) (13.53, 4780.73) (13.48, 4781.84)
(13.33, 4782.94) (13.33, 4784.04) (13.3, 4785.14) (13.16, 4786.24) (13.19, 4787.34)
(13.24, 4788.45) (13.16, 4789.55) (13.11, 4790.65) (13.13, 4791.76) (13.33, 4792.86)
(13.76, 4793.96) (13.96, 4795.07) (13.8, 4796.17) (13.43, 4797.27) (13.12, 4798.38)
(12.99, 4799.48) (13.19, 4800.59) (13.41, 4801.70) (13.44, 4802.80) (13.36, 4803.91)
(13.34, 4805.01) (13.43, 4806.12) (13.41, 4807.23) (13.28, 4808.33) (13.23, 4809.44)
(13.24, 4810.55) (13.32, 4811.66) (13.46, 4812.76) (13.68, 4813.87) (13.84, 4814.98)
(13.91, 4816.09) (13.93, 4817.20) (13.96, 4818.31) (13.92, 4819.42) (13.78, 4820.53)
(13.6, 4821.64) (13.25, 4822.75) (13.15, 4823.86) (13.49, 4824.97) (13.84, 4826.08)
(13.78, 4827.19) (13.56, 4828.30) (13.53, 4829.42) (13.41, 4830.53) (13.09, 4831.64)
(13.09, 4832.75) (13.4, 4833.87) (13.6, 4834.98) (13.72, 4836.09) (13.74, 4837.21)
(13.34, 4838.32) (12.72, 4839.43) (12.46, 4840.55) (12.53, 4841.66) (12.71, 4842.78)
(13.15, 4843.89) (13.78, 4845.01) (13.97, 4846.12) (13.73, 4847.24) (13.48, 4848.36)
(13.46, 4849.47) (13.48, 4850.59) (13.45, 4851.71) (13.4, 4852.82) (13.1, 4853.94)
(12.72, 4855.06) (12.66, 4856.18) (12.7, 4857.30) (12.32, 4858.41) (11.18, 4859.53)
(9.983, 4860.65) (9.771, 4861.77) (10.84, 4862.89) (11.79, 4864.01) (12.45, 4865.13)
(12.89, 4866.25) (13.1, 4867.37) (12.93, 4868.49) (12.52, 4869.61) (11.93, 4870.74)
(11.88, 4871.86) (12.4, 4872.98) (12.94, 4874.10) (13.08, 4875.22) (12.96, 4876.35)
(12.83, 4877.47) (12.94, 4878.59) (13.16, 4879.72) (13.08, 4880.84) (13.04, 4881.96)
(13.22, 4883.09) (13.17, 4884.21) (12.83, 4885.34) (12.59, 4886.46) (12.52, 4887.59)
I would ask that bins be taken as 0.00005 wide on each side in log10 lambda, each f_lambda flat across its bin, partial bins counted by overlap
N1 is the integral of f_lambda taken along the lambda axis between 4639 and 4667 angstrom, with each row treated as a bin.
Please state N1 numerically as 363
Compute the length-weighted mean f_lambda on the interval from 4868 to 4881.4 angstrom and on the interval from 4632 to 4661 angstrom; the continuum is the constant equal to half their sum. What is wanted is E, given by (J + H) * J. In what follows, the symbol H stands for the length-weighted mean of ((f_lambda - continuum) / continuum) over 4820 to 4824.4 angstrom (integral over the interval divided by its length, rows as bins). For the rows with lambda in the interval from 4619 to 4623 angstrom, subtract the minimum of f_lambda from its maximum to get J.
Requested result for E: 0.1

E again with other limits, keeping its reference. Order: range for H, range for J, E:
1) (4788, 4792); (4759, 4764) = 0.5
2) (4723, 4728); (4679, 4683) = 0.1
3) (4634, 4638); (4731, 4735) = 0.0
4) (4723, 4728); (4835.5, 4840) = 1.1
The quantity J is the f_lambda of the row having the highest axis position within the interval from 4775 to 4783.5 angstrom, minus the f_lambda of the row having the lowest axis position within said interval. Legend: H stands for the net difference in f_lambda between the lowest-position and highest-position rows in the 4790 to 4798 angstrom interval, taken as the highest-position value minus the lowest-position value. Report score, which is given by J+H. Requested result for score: 0.2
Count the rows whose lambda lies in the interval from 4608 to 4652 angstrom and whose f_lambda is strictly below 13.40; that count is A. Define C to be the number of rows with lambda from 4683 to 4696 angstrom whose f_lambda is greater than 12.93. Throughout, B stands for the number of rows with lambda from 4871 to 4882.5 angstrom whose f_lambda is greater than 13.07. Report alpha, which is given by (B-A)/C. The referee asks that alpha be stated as -2.5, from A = 31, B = 3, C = 11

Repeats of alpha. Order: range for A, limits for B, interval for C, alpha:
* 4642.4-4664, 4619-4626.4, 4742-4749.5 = -1.3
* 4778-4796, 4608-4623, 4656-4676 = 0.3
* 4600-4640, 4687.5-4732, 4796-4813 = -0.7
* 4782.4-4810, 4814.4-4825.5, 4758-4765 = -2.3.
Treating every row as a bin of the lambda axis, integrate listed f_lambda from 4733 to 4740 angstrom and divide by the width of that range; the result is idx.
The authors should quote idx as 12.9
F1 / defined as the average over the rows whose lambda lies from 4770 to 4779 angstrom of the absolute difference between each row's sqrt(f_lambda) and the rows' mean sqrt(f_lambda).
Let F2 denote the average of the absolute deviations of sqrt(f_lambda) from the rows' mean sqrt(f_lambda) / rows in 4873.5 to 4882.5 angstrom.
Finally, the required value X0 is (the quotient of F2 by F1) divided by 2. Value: 0.1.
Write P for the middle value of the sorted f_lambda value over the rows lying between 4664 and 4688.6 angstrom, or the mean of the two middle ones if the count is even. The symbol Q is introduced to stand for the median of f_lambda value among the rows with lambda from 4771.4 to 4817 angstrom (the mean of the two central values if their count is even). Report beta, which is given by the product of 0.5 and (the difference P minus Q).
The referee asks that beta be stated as -0.165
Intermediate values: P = 13.0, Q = 13.3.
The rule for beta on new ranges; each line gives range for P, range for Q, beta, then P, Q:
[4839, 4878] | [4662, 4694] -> -0.160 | 12.7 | 13.0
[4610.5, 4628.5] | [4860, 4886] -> 0.220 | 13.3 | 12.9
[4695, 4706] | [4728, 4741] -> -0.200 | 12.5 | 12.9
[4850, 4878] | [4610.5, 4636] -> -0.305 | 12.7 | 13.3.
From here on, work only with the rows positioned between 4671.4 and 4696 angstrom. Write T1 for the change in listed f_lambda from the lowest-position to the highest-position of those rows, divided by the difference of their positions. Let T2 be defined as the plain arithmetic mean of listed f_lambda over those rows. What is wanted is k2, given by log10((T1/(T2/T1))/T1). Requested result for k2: -3.2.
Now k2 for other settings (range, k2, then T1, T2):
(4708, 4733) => -2.5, 0.041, 13.1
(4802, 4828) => -3.0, 0.014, 13.5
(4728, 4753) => -2.7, 0.026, 13.2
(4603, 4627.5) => -2.8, 0.022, 13.4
